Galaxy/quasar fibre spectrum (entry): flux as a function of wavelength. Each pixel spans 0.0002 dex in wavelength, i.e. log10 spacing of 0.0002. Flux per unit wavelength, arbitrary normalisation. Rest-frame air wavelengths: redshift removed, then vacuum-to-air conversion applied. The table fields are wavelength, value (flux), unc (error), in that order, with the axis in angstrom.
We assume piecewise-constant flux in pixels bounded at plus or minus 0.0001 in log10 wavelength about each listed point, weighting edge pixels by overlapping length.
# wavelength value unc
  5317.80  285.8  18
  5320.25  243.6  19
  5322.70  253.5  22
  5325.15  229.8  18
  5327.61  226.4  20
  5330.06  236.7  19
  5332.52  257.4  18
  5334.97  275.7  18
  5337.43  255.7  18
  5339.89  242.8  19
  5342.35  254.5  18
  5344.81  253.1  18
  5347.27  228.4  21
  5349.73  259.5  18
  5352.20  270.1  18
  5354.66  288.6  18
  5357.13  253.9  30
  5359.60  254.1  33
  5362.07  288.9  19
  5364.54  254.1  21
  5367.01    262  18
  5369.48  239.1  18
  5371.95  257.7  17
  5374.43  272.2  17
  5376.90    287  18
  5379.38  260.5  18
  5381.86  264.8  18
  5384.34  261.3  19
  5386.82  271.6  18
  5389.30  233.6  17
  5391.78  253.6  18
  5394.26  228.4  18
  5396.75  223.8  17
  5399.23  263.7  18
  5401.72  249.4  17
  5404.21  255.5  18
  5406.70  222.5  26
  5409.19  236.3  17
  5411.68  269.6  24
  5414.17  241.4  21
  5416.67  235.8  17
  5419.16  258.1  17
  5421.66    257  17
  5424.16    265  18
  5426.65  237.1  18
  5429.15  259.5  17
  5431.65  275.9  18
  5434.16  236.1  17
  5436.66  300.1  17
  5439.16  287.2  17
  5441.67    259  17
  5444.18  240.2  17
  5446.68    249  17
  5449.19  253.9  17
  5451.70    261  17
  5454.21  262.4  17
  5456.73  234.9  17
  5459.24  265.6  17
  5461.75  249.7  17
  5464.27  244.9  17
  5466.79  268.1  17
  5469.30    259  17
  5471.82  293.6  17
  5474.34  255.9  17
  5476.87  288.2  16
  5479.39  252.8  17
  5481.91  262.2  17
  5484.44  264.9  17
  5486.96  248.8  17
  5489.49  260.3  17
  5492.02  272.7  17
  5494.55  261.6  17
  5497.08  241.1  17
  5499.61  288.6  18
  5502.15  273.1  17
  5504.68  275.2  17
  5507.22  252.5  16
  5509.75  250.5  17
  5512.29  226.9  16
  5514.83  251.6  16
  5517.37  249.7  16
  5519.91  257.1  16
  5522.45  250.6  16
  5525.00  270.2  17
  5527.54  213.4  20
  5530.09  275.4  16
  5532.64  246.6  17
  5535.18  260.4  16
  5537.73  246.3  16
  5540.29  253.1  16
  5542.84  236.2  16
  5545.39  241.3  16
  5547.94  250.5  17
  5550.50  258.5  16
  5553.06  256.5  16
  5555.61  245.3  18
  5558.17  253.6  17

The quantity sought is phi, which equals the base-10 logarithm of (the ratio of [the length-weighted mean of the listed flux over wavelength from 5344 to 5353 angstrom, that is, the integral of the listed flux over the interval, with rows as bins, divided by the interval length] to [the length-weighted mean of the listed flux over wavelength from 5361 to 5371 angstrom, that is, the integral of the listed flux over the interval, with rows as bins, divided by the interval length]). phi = -0.015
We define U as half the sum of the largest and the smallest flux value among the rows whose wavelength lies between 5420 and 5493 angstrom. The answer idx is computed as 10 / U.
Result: 0.0374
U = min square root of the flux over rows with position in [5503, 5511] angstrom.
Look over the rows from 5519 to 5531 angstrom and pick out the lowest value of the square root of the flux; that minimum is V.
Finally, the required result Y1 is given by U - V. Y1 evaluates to 1.22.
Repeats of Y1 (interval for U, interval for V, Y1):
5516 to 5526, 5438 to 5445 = 0.30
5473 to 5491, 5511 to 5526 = 0.71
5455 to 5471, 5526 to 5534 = 0.72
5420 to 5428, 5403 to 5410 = 0.48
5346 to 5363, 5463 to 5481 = -0.54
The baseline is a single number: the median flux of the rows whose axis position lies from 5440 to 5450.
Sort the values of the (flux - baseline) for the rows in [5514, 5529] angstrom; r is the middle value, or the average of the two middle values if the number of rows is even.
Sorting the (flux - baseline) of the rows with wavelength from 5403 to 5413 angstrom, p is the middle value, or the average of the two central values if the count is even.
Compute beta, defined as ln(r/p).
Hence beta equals -2.8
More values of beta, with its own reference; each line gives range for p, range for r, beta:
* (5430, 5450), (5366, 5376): 0.5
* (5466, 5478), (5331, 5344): -1.4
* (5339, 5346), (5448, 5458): 1.3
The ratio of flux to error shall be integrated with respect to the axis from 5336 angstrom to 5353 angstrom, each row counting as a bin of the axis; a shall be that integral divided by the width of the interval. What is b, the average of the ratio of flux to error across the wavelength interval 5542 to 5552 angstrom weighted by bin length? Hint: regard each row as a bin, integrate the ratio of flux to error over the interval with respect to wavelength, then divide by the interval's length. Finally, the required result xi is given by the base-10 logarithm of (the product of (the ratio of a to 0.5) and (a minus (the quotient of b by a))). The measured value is 2.53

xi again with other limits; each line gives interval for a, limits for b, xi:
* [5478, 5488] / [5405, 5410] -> 2.64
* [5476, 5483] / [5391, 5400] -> 2.69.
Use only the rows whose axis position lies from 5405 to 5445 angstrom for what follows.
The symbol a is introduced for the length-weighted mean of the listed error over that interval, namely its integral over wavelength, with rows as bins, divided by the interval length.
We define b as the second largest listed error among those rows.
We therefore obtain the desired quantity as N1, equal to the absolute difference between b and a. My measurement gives 6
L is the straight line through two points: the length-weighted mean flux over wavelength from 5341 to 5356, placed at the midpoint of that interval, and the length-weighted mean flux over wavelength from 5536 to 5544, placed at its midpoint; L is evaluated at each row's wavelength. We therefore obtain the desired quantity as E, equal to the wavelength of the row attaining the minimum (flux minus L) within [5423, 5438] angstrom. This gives 5434.16 angstrom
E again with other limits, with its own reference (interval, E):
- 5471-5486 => 5479.39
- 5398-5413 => 5406.70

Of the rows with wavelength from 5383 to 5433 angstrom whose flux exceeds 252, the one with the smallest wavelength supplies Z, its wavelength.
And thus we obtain 5384.34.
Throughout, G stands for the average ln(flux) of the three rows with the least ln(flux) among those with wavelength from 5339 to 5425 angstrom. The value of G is 5.42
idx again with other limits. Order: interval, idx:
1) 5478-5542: 0.0398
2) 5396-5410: 0.0411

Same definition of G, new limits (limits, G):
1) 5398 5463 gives 5.44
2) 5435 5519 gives 5.46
